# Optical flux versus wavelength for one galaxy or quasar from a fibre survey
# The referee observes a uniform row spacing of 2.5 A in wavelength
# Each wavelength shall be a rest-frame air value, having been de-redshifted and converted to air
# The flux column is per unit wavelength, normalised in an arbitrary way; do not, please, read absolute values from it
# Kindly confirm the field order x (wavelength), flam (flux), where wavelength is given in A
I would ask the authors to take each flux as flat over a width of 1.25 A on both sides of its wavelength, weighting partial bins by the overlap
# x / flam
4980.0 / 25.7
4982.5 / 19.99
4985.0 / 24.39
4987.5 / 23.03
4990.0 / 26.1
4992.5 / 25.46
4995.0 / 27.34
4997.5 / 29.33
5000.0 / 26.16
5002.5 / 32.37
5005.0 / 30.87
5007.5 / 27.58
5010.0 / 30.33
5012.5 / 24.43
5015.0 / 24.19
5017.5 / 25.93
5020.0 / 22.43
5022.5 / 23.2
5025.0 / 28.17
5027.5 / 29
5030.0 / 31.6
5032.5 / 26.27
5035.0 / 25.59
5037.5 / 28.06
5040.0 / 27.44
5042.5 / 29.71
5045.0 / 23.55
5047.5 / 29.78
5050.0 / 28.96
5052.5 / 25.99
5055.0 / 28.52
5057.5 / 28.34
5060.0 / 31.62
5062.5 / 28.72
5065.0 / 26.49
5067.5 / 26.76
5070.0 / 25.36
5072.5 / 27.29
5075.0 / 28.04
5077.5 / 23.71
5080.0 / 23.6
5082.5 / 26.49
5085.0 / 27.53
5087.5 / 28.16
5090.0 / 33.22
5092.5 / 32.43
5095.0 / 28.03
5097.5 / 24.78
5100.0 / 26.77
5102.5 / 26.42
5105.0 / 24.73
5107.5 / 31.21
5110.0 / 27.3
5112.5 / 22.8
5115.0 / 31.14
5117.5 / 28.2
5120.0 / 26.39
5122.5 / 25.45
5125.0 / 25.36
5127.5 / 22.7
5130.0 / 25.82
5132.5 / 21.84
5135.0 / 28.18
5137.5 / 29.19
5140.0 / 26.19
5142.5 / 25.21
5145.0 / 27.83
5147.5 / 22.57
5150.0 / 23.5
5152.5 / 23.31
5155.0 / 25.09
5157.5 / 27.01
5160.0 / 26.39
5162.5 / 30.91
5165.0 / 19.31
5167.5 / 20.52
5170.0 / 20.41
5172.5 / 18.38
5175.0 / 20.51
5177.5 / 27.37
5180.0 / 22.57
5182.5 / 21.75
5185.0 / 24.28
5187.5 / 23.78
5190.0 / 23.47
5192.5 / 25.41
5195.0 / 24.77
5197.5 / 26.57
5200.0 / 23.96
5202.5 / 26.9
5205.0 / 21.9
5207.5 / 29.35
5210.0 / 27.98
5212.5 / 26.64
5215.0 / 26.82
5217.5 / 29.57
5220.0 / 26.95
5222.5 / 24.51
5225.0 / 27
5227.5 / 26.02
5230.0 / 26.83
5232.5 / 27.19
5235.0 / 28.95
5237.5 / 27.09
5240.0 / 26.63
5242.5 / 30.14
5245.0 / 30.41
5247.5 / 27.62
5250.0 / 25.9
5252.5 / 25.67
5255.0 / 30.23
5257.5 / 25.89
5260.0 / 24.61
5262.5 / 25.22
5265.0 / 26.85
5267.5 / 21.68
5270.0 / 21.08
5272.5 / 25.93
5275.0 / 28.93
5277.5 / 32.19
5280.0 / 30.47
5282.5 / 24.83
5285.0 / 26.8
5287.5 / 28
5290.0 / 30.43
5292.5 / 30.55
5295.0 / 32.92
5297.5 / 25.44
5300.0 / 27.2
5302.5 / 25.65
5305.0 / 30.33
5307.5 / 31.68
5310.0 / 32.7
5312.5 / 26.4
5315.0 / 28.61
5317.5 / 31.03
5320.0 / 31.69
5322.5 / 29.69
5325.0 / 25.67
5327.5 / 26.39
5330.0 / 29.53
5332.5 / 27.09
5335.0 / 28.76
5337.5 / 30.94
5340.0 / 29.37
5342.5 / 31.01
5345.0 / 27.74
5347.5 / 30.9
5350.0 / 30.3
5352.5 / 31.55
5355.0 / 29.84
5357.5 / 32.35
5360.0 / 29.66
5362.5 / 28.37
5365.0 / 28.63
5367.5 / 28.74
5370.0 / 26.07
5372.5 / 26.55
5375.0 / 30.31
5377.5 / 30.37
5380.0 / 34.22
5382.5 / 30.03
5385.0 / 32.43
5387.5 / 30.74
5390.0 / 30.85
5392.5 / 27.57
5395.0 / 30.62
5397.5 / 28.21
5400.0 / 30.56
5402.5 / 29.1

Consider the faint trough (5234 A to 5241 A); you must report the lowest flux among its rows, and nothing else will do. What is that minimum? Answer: 26.63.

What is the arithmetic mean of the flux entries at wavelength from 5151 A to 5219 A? 24.6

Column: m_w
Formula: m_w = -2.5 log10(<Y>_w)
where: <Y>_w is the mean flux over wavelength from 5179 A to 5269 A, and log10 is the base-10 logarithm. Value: -3.543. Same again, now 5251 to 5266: -3.554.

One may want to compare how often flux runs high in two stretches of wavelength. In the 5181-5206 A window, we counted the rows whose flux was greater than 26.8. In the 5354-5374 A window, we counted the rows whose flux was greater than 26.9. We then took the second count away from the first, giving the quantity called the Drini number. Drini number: -5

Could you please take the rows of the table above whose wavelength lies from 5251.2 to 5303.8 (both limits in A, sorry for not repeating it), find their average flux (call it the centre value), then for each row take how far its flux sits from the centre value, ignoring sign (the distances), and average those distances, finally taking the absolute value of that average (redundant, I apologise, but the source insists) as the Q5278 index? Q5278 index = 2.5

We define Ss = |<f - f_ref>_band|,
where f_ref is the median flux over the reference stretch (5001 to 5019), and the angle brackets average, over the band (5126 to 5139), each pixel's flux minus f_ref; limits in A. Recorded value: 2.0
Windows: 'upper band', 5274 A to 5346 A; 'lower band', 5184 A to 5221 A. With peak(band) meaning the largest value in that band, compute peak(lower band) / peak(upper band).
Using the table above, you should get 0.90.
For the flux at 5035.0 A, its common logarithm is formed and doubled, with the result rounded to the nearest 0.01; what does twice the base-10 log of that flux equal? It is 2.82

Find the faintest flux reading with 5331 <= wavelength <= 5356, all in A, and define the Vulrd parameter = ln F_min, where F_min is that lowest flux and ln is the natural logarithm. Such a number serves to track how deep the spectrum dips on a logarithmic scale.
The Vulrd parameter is 3.30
